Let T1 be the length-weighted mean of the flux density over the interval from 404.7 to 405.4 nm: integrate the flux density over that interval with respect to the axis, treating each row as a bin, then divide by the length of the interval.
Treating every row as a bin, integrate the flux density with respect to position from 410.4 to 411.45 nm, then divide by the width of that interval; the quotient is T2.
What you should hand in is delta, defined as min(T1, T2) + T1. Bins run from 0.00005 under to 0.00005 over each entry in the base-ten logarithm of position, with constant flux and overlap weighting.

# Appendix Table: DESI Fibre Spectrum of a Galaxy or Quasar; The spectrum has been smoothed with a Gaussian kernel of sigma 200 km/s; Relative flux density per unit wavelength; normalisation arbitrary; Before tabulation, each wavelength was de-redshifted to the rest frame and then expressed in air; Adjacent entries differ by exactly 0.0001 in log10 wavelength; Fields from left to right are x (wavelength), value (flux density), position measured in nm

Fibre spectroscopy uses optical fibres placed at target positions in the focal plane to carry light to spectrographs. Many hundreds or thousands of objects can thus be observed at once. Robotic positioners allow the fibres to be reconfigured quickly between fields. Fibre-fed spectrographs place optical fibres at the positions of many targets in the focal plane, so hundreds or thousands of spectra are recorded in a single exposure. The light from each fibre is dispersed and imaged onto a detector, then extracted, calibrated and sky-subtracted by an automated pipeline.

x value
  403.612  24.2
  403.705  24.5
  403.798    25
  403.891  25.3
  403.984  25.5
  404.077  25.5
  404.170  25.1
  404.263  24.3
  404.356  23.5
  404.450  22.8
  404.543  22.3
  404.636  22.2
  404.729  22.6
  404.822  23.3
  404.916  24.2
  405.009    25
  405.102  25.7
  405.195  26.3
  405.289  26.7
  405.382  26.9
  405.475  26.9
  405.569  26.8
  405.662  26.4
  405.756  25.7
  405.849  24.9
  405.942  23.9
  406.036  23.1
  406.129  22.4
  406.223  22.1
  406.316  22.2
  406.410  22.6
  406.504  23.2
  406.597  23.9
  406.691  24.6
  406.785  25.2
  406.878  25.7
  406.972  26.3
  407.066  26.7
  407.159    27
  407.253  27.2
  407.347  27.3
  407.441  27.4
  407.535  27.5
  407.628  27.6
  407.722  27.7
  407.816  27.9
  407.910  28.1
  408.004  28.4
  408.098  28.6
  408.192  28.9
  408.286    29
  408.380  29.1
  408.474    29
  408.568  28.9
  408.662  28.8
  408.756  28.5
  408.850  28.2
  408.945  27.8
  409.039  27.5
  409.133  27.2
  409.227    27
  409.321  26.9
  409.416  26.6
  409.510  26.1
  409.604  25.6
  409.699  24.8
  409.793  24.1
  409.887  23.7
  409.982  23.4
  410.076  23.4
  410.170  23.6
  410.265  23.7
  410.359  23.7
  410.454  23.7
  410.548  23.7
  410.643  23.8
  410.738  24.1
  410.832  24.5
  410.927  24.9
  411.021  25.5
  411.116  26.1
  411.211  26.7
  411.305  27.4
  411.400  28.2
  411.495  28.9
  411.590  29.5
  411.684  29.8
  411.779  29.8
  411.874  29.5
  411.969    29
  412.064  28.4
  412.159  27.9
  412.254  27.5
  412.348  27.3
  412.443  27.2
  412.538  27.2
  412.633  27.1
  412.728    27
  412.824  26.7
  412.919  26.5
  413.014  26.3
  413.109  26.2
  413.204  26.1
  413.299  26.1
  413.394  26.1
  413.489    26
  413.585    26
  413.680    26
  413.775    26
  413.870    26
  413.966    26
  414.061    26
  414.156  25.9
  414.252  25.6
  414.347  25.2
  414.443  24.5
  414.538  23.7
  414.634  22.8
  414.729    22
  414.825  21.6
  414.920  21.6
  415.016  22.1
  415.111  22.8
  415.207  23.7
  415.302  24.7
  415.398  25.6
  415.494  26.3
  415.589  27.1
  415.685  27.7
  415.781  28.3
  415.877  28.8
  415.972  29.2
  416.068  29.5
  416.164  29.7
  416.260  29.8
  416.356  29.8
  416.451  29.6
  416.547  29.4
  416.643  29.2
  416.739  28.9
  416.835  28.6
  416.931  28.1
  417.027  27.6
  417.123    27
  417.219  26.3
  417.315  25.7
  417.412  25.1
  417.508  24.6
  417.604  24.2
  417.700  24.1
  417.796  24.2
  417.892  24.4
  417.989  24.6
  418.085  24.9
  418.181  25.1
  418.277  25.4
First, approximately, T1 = 25.1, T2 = 25.3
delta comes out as 50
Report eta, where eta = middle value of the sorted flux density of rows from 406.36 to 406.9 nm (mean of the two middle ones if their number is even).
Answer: 24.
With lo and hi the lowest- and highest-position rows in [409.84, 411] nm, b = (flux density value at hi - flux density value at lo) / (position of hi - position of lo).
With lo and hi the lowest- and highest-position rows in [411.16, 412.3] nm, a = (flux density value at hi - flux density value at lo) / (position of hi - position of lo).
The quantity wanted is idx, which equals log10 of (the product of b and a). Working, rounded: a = 0.8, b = 1.2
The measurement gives -0.05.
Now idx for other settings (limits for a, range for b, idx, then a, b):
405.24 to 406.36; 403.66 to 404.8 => 0.91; -4.4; -1.9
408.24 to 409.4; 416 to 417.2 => 0.68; -2.0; -2.4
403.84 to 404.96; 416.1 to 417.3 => 0.54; -1.1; -3.2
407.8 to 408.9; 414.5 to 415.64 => -0.03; 0.3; 3.2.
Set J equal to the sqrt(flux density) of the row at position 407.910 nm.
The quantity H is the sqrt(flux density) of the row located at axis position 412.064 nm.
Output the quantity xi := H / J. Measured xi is 1.01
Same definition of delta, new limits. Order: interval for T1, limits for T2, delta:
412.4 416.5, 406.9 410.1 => 52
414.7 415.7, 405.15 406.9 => 48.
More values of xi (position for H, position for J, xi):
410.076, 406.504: 1.00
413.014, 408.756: 0.96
